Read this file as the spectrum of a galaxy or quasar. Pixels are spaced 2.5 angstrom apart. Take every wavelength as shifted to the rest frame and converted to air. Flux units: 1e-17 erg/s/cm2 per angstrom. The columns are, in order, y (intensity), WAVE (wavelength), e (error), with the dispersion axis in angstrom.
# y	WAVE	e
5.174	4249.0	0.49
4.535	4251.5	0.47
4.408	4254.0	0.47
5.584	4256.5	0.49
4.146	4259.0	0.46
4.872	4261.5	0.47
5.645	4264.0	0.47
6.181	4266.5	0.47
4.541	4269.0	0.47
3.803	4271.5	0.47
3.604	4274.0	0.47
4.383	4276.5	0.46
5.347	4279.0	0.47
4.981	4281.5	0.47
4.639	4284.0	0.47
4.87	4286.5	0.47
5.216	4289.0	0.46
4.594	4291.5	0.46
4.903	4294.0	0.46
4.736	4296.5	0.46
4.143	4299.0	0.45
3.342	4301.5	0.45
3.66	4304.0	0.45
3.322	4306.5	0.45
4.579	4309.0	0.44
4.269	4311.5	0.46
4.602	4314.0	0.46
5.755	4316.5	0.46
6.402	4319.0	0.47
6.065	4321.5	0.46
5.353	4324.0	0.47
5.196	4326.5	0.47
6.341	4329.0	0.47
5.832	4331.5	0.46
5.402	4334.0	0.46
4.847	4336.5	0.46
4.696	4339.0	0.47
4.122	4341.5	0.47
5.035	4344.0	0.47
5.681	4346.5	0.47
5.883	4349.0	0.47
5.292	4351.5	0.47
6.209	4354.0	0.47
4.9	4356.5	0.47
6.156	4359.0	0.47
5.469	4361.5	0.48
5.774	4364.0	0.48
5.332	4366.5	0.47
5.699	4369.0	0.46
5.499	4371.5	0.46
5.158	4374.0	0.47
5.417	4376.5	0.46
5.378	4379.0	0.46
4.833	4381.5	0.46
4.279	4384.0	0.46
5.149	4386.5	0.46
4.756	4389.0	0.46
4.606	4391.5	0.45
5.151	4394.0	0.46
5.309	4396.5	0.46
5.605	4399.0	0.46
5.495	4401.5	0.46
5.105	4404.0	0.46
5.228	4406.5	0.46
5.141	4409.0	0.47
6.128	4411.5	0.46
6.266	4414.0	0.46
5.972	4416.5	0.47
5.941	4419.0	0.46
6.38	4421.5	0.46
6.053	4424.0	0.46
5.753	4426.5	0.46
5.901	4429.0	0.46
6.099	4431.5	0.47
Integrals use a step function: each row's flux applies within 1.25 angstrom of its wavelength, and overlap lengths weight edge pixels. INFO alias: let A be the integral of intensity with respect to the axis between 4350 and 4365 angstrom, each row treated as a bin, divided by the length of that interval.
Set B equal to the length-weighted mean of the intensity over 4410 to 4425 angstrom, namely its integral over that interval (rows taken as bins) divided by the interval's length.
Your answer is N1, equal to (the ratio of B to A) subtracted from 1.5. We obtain 0.42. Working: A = 5.64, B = 6.1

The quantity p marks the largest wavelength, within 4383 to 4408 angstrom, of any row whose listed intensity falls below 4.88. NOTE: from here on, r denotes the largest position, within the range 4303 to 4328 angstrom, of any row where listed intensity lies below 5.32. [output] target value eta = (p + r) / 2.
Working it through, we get 4359.0 angstrom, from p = 4391.5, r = 4326.5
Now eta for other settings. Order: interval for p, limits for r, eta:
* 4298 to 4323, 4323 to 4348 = 4329.0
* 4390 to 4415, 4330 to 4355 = 4371.5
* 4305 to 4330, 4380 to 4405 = 4359.0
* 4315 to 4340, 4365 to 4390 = 4364.0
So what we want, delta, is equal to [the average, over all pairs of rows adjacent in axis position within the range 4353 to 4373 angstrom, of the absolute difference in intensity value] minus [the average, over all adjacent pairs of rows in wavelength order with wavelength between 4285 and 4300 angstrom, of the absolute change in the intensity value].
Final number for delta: 0.24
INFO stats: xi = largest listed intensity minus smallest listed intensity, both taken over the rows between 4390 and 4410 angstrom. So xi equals 1.0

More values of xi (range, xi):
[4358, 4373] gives 0.8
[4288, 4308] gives 1.9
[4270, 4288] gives 1.7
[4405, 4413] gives 1.0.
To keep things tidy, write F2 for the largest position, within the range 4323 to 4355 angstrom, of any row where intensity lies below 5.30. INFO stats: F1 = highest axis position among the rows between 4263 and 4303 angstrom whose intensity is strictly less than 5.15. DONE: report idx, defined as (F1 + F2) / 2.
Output 4326.5 angstrom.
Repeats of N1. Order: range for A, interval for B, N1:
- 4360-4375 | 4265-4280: 0.66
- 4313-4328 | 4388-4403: 0.58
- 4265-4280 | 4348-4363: 0.28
